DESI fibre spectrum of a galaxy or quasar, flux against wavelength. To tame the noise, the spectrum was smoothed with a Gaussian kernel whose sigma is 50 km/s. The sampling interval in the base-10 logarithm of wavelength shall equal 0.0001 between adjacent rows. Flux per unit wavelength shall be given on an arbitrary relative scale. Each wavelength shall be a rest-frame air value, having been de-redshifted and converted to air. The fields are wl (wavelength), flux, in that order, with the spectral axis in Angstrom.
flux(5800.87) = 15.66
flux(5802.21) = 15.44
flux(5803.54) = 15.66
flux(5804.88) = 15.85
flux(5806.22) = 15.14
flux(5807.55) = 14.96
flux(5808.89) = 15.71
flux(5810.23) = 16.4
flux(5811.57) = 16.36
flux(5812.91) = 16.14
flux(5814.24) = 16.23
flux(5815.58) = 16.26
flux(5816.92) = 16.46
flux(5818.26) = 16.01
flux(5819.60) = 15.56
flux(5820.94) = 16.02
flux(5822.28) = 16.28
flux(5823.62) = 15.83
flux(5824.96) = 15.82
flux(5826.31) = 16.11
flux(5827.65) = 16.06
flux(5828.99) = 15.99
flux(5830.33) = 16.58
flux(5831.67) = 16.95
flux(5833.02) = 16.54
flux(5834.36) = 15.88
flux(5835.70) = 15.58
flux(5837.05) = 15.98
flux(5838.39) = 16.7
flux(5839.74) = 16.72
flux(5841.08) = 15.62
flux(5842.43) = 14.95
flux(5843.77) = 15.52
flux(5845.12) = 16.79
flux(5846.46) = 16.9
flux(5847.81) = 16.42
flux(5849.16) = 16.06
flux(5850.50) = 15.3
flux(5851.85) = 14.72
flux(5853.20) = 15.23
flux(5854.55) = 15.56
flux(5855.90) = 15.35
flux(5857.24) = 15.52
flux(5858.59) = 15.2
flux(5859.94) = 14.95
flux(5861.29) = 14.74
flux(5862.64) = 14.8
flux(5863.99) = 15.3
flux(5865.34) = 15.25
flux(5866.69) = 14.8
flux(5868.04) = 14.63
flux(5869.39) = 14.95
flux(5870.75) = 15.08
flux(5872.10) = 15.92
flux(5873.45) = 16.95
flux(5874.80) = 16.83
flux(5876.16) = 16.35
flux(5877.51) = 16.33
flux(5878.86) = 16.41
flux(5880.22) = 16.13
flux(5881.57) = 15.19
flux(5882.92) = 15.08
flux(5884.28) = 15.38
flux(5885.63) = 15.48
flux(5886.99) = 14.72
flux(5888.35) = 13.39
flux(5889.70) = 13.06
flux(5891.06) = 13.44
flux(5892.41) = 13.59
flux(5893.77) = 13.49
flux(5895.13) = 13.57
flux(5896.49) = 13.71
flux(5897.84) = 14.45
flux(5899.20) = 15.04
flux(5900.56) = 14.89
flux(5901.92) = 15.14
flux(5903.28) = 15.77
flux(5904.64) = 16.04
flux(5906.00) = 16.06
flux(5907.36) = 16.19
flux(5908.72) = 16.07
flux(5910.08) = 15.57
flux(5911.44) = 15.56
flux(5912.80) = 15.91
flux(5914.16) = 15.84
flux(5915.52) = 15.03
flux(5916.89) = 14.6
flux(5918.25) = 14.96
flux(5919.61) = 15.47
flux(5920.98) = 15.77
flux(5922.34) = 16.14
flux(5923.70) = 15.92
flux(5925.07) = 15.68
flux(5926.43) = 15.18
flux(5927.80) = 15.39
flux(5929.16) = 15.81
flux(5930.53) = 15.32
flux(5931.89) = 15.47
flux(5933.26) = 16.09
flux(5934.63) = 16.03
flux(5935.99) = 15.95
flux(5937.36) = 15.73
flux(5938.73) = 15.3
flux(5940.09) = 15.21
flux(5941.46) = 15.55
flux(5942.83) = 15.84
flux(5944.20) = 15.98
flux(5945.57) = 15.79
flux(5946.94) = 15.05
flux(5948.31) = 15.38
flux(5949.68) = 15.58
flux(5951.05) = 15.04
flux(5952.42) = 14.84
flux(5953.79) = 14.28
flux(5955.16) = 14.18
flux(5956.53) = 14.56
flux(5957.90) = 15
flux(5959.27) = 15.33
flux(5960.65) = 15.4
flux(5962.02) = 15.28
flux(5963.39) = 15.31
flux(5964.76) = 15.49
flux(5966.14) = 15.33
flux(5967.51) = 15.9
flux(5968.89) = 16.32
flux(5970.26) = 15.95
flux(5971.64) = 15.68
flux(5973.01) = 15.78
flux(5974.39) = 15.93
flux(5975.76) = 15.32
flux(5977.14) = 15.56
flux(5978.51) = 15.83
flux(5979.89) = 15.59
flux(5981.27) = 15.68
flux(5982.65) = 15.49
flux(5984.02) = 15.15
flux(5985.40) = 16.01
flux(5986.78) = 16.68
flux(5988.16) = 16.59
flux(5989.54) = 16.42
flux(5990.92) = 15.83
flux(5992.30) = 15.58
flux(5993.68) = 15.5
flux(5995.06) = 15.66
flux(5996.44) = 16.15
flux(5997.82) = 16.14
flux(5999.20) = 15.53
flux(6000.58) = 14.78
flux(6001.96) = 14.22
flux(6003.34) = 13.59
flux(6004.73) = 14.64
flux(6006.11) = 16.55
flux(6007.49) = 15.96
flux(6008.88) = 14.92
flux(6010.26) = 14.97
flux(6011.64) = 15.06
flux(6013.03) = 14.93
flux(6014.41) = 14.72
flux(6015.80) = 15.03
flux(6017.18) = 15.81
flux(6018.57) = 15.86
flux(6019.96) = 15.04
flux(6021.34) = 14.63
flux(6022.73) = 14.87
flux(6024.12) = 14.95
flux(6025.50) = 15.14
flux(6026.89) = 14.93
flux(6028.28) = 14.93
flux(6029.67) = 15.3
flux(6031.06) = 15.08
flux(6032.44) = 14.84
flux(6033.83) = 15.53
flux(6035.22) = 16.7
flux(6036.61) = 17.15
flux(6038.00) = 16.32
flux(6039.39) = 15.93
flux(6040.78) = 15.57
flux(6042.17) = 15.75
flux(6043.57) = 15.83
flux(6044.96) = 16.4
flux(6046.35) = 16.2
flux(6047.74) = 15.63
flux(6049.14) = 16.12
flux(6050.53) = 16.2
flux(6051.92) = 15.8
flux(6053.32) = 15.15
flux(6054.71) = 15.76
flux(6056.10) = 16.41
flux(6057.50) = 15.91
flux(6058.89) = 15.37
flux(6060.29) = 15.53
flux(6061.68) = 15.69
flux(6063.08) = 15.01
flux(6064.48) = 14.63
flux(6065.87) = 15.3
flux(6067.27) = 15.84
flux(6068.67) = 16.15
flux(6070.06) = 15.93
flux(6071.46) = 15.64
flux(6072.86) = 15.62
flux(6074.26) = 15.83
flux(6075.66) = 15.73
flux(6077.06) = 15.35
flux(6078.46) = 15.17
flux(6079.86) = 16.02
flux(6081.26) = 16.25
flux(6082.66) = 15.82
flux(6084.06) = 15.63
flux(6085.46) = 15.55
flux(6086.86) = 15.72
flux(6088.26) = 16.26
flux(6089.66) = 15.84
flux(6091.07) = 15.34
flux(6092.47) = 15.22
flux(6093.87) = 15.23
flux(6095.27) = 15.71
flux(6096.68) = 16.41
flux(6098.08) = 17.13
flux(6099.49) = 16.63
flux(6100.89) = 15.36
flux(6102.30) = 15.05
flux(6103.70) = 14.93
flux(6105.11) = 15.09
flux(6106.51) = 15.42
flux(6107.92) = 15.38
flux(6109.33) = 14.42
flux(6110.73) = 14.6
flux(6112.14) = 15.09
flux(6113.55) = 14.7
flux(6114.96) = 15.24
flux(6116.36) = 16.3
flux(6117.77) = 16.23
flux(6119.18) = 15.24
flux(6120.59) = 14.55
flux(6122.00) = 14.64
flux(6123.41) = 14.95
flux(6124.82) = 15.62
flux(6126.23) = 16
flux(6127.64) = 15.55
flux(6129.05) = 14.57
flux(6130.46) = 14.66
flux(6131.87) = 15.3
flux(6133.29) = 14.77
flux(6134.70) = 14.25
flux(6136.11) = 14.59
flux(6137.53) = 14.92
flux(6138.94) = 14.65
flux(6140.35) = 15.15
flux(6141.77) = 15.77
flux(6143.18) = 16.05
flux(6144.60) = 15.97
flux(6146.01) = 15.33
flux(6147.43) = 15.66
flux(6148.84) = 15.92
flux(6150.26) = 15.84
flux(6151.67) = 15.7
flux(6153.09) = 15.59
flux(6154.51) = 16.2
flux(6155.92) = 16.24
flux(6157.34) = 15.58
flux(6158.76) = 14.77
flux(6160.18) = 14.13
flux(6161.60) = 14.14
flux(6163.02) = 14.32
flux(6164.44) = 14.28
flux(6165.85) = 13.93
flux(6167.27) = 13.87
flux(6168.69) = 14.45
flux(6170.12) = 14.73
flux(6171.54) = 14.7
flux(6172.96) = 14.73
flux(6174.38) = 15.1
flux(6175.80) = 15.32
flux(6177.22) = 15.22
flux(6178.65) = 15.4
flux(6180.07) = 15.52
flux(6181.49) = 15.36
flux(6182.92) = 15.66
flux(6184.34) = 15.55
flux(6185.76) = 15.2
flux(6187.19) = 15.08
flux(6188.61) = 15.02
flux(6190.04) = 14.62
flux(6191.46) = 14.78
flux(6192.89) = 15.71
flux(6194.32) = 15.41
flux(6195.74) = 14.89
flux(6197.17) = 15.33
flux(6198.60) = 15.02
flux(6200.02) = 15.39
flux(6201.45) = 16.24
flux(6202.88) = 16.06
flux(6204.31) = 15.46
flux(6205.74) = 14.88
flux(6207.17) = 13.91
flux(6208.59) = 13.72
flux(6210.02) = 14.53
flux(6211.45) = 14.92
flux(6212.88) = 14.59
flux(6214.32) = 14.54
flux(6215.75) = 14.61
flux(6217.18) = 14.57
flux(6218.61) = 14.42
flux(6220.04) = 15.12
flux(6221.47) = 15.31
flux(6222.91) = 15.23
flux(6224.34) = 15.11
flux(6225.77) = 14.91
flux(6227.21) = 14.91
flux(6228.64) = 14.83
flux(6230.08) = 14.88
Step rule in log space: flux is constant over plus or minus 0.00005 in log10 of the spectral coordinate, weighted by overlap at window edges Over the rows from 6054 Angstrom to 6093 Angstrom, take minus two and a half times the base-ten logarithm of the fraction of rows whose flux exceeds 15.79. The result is 1.0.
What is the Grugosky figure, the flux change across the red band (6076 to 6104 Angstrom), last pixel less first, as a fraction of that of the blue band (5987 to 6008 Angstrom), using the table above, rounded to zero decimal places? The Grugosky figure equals 1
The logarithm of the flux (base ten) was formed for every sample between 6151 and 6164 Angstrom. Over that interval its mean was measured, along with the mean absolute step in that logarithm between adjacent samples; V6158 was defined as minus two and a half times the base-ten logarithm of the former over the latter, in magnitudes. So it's -5.09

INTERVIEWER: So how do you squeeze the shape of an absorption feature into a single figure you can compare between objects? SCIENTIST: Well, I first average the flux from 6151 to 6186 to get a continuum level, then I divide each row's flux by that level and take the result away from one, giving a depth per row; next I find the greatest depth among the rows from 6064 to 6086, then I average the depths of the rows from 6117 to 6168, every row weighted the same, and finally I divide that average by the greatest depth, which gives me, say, -0.3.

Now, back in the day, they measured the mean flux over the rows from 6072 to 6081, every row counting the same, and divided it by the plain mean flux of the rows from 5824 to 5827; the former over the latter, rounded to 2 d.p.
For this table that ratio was 0.98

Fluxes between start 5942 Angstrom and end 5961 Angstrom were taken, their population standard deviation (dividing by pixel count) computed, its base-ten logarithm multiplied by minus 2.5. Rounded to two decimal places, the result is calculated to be 0.67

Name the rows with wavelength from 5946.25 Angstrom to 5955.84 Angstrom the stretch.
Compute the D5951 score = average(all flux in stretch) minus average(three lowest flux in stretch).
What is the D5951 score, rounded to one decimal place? 0.5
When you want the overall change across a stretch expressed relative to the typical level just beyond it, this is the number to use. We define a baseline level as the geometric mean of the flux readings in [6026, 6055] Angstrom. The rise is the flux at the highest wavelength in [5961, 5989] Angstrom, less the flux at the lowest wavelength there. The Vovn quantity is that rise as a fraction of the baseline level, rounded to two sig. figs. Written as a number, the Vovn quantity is 0.083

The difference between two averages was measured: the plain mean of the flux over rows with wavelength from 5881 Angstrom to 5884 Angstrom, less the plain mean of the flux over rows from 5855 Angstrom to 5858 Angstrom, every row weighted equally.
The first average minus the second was -0.3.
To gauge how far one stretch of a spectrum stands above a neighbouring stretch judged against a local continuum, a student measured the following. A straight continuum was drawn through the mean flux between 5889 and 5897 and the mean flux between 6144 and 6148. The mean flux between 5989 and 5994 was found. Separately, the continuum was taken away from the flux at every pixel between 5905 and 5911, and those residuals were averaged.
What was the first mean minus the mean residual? 13.5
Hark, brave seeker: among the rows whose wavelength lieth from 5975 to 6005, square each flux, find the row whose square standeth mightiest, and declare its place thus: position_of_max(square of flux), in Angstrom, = 5986.78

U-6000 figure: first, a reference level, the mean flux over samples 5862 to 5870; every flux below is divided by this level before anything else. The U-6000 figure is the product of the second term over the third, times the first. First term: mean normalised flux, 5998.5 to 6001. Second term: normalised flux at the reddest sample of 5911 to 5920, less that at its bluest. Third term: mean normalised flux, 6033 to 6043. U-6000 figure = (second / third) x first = -0.006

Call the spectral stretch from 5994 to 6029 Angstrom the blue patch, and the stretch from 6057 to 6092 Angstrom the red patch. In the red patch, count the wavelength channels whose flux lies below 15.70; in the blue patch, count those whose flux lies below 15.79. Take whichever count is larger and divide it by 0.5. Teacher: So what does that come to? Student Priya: 38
